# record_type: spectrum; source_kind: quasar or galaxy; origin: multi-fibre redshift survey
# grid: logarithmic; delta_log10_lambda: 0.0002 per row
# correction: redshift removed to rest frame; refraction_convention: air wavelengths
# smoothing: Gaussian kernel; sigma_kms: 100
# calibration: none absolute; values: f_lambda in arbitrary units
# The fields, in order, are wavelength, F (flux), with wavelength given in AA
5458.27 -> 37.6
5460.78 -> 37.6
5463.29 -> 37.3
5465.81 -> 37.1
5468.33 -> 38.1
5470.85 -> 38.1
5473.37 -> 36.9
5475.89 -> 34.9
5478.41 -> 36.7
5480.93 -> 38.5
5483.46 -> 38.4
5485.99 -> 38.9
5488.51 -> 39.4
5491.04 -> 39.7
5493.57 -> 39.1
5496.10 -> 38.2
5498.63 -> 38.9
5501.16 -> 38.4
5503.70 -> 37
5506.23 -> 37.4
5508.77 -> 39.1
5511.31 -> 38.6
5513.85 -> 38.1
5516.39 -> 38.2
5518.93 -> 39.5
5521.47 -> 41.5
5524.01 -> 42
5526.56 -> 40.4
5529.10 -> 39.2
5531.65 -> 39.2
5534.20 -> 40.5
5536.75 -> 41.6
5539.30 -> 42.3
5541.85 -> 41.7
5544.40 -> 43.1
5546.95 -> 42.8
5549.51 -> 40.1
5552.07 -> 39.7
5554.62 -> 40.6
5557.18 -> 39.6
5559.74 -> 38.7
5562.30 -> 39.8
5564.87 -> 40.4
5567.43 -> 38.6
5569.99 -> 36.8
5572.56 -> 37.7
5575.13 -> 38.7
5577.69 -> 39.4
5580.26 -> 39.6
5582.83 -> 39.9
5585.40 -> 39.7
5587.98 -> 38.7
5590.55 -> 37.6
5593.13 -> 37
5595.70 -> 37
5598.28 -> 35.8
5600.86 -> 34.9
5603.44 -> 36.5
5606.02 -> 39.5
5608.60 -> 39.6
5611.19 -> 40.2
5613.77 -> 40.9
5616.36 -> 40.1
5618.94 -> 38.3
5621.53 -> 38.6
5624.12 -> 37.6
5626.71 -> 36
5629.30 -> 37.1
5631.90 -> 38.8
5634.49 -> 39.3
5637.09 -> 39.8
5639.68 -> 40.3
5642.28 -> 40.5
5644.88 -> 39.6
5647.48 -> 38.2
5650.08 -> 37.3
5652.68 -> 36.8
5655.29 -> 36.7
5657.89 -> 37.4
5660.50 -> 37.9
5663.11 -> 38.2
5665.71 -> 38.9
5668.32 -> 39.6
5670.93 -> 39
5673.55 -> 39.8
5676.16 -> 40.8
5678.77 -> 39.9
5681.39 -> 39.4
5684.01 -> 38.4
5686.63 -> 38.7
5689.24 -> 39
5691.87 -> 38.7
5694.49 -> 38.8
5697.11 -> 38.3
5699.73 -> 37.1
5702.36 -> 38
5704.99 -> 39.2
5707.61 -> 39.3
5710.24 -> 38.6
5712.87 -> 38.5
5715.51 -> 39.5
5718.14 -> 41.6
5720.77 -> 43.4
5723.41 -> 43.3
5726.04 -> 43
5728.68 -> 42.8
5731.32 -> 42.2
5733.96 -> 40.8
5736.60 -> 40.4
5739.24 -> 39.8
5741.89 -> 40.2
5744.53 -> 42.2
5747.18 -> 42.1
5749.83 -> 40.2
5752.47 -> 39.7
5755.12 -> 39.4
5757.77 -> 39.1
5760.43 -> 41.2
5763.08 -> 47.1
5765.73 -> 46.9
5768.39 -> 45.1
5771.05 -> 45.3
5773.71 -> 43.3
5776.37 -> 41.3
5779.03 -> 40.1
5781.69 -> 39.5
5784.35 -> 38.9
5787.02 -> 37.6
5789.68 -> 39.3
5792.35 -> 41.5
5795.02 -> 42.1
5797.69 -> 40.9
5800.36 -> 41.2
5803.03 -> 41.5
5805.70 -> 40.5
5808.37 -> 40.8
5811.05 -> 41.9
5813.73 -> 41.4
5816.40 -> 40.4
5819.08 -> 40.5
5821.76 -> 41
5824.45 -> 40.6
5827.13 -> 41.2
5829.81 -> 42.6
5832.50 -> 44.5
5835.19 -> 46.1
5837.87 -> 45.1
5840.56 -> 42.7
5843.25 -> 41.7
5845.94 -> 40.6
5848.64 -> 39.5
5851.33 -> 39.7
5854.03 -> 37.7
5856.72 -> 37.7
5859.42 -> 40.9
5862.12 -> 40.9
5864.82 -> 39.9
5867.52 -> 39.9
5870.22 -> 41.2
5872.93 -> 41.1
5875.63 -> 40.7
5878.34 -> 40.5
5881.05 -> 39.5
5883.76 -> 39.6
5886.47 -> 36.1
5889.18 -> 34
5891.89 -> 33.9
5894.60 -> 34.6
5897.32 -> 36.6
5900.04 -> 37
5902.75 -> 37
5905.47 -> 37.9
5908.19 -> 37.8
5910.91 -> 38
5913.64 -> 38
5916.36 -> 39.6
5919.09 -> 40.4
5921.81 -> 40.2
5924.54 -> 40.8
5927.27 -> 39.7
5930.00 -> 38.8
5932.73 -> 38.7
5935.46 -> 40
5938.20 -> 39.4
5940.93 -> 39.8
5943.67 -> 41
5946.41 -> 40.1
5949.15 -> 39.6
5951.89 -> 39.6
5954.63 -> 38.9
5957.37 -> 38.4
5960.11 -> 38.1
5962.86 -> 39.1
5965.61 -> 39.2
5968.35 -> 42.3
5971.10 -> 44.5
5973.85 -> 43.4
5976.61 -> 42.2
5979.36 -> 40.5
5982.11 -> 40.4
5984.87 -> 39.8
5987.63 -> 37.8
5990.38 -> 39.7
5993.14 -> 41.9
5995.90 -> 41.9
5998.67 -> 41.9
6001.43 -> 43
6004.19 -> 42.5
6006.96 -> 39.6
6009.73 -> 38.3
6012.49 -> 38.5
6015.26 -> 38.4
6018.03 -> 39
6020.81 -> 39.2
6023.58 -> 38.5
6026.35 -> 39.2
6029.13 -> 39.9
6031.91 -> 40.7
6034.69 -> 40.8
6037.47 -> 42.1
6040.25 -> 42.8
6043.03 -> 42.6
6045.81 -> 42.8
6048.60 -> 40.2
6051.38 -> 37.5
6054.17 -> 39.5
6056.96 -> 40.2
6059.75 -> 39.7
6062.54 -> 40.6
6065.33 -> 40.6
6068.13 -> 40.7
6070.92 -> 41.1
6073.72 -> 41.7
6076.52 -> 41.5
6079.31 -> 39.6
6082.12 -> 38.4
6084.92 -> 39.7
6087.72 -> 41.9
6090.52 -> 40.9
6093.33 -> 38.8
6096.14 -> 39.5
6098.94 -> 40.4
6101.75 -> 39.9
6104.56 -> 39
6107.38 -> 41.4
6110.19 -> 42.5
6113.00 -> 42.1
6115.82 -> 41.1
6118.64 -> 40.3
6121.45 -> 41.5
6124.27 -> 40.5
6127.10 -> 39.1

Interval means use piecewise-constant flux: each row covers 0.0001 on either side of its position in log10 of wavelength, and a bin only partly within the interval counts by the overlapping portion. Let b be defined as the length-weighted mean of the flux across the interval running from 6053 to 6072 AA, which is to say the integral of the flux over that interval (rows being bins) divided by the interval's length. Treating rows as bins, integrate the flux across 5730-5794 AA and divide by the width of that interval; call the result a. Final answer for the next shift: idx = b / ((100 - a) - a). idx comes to 2.34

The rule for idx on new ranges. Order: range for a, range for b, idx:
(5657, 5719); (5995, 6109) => 1.82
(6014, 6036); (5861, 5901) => 1.82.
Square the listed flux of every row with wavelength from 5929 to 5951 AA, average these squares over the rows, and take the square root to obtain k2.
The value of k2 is 39.7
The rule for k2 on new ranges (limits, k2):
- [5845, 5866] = 39.6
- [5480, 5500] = 38.9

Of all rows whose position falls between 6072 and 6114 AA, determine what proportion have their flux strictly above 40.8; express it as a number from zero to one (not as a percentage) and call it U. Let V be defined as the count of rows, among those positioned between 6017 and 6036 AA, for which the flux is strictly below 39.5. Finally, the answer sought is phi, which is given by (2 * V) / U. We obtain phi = 17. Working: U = 0.5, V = 4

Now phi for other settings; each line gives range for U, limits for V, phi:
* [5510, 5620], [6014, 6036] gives 54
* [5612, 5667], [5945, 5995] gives 252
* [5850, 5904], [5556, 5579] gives 60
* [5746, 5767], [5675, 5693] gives 20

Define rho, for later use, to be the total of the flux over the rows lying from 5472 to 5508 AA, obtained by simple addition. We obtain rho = 532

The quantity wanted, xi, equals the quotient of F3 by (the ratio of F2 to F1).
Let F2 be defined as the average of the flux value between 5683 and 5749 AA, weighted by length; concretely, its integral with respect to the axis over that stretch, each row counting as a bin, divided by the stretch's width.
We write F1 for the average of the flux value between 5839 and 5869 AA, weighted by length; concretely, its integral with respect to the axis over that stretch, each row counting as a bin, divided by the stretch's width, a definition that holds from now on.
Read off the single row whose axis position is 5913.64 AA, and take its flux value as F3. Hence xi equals 38.0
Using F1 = 40.1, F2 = 40.2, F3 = 38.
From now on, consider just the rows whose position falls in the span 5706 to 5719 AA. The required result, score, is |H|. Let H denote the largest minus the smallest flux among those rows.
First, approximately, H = 3.1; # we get 3.1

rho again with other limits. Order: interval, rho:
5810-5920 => 1630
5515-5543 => 446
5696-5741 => 686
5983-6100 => 1693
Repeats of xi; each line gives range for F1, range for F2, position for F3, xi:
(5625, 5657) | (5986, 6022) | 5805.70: 38.7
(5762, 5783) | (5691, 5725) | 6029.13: 43.8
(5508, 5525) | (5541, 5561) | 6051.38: 36.4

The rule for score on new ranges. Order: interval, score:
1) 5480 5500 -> 1.5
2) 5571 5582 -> 1.9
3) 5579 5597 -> 2.9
